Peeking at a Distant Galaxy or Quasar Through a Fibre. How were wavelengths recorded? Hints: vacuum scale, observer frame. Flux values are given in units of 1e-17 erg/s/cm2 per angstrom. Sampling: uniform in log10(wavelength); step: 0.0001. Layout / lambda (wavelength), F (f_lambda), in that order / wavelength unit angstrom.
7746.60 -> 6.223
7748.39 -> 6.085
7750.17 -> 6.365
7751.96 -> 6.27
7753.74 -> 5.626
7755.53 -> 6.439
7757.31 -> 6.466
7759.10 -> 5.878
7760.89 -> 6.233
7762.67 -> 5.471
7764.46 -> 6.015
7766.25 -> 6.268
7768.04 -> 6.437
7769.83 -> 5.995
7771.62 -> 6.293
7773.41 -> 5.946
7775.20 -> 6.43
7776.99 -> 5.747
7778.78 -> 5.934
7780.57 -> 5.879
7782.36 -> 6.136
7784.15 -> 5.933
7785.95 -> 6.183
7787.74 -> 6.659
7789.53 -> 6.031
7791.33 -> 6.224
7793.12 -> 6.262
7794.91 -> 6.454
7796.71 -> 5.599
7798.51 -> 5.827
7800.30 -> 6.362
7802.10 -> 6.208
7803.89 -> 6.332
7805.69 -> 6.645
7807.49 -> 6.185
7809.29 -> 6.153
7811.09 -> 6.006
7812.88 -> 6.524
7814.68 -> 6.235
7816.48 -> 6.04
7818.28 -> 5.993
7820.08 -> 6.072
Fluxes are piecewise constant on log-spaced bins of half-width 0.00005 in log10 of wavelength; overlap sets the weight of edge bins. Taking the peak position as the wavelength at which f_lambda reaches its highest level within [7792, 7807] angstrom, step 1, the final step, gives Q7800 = 7805.69 angstrom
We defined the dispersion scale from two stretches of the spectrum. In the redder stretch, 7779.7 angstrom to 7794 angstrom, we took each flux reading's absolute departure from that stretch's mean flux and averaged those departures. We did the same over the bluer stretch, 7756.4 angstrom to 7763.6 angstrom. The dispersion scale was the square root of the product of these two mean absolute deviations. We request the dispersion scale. 0.239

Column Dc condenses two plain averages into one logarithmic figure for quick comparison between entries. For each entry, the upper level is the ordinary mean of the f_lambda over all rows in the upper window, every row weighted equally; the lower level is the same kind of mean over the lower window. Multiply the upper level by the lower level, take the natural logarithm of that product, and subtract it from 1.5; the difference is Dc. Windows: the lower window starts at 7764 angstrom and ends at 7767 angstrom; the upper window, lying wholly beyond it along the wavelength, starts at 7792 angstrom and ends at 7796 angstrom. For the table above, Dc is -2.16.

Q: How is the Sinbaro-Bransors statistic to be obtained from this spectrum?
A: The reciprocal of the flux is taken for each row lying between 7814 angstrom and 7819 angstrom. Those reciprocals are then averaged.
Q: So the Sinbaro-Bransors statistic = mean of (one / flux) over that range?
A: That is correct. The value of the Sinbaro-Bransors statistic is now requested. 0.164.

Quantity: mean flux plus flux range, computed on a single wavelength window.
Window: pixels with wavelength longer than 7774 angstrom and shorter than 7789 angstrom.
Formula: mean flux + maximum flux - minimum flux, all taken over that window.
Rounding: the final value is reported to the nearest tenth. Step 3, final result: 7.0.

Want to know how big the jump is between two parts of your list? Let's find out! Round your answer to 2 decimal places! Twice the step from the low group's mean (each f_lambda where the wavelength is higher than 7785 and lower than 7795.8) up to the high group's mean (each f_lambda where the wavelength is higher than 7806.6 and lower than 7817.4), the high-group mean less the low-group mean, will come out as -0.22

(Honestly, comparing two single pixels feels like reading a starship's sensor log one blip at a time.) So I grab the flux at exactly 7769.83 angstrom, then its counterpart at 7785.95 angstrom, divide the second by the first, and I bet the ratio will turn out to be 1.03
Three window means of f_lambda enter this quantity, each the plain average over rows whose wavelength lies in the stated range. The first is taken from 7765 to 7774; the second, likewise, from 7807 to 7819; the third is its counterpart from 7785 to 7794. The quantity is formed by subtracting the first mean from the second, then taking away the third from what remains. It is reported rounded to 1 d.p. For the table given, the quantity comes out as -6.3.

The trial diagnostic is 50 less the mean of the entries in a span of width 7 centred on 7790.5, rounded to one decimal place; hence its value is 43.7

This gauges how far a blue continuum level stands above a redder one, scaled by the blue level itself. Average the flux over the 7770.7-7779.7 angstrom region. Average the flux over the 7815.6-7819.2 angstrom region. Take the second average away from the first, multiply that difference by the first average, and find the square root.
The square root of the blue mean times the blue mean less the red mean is 0.57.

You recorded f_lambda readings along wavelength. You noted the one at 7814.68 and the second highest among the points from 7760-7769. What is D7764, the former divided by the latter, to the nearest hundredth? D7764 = 0.99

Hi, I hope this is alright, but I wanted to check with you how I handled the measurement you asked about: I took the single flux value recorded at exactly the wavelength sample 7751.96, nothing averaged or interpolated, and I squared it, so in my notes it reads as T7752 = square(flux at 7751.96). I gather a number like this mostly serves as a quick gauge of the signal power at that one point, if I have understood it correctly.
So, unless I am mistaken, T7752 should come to 39.3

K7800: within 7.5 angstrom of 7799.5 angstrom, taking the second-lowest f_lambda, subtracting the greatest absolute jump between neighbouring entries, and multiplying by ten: 50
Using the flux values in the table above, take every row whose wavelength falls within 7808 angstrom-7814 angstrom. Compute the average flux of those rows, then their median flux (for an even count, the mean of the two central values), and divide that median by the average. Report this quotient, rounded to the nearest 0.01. 0.99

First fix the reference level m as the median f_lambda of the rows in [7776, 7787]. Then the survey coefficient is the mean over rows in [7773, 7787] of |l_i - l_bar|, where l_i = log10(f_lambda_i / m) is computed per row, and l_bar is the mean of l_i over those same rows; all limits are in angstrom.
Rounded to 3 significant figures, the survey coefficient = 0.0121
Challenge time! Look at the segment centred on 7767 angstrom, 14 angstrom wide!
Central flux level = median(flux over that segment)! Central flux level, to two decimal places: 6.12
